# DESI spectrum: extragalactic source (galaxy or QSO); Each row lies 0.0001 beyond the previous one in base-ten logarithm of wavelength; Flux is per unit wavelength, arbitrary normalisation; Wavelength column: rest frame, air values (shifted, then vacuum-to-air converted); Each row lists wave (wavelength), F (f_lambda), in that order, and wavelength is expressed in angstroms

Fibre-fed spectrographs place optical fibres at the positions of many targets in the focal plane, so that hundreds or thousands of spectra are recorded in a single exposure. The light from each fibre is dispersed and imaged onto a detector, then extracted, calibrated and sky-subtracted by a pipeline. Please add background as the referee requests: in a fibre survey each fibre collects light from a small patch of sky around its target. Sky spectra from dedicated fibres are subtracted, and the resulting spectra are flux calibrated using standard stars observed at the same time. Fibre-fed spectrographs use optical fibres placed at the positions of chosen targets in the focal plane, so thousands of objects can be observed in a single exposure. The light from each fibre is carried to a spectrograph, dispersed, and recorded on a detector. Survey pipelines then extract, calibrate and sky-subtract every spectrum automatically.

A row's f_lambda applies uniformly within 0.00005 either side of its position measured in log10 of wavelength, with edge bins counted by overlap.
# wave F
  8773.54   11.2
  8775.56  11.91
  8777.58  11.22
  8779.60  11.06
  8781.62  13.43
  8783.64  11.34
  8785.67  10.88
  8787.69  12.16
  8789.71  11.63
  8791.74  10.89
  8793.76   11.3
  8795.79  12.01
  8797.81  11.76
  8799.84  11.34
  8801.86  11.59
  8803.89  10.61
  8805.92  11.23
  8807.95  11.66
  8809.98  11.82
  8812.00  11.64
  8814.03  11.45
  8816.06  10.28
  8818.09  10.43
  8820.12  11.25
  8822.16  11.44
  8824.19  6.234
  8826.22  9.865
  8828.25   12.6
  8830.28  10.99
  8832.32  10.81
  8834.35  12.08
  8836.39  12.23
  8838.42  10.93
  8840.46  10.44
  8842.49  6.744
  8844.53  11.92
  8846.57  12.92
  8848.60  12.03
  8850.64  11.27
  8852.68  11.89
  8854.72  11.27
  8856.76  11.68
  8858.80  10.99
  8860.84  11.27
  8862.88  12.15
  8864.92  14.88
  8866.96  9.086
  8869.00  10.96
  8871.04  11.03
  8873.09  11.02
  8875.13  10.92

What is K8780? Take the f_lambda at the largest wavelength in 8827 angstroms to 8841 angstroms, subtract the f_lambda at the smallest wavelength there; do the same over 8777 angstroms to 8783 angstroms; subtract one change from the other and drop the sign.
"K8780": 4.4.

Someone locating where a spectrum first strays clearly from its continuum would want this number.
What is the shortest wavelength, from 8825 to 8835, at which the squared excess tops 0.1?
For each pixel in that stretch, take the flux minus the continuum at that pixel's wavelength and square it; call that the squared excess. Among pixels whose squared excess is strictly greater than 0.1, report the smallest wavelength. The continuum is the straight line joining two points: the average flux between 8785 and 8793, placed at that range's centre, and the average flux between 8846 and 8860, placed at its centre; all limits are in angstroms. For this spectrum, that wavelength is 8826.22 angstroms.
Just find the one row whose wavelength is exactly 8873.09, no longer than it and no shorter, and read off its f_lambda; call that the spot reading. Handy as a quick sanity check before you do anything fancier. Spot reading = 11.02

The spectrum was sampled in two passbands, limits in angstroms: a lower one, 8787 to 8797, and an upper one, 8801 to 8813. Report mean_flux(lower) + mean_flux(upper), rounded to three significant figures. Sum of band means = 23.0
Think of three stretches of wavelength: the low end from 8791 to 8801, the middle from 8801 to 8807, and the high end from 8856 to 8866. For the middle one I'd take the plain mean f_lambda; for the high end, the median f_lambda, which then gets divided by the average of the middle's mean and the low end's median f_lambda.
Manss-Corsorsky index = 1.04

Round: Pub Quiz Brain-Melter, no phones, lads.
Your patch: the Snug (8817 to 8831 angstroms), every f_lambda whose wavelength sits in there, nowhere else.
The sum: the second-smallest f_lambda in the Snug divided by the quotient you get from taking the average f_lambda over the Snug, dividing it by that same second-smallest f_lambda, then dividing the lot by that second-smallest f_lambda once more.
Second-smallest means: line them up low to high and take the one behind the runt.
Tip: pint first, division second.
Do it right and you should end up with 92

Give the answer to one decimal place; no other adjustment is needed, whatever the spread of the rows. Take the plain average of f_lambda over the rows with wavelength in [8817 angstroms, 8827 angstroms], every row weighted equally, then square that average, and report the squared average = 96.9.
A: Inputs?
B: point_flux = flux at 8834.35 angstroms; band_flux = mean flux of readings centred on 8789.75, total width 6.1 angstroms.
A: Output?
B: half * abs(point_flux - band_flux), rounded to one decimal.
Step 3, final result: 0.3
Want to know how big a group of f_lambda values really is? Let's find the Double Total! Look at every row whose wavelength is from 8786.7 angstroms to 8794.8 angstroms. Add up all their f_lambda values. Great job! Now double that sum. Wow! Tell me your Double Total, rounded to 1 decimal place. 92.0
